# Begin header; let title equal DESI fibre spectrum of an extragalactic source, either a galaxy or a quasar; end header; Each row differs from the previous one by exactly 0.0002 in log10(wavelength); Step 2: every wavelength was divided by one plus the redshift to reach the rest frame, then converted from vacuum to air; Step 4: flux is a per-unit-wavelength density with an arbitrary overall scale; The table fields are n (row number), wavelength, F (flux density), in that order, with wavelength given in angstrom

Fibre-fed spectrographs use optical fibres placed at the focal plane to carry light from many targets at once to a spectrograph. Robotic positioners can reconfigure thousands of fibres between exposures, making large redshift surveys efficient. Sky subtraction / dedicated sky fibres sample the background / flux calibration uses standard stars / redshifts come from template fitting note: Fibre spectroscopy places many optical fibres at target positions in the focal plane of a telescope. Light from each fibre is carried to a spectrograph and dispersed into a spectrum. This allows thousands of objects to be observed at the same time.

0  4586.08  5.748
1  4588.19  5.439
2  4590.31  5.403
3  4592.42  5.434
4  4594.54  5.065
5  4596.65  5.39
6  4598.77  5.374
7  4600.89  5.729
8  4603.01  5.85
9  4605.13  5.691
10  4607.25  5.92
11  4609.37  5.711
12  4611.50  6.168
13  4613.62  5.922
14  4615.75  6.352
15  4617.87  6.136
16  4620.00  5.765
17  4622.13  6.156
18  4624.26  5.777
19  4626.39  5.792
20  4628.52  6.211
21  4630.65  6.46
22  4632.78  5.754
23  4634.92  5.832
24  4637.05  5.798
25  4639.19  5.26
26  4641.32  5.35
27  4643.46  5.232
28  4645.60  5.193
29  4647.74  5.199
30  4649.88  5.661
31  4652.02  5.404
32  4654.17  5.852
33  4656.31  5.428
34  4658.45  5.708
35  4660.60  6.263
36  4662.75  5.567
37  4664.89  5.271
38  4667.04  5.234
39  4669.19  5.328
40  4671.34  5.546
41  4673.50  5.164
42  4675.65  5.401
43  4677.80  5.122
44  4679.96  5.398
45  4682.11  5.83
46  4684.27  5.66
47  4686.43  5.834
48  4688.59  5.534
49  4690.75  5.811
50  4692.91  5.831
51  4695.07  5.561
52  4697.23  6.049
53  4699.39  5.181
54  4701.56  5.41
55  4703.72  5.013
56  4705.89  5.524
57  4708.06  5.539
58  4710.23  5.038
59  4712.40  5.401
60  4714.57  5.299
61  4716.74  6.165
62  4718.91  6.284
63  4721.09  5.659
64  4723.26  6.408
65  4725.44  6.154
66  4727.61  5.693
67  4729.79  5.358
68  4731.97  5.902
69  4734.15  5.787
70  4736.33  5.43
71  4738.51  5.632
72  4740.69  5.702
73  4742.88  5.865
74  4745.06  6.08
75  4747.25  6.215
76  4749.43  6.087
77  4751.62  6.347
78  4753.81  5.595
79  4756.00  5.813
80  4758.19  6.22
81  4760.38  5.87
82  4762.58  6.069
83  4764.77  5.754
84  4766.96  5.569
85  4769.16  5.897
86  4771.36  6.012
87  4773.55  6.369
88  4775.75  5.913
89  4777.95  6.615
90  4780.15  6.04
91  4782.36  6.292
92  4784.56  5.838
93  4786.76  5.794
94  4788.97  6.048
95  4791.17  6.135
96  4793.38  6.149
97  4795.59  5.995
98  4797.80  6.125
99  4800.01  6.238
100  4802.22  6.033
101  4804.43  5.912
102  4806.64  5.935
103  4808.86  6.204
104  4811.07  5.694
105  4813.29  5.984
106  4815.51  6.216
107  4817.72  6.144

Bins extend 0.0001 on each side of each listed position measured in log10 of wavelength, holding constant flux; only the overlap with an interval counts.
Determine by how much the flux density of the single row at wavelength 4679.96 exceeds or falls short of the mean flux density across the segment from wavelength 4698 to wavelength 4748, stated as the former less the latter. -0.3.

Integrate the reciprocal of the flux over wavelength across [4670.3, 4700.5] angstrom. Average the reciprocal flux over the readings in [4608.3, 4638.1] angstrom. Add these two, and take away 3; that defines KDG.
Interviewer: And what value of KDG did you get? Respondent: 2.61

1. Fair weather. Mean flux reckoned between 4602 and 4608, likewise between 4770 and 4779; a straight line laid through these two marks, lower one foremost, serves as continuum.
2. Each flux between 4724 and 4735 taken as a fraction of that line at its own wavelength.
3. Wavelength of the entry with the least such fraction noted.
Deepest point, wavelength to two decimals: 4729.79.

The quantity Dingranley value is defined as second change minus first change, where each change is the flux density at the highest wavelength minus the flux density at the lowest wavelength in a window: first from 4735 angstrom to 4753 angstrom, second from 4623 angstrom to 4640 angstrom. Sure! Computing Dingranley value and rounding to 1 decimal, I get -1.4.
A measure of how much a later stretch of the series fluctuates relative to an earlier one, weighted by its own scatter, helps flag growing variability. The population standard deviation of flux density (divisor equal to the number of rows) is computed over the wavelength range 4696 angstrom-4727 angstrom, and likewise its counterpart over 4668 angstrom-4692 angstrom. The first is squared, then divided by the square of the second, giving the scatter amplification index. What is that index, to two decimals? 3.54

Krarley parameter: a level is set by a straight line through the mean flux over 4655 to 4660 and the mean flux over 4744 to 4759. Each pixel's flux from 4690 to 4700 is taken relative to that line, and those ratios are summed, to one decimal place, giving 4.9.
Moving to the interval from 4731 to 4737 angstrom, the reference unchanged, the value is 2.9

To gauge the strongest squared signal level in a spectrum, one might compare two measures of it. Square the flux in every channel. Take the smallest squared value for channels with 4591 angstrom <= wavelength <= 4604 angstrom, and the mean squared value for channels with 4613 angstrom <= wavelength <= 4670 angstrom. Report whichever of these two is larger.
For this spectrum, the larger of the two 32.6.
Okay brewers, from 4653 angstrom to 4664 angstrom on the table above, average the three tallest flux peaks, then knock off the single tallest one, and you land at -0.32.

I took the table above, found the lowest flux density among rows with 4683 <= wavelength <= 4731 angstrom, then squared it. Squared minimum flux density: 25.1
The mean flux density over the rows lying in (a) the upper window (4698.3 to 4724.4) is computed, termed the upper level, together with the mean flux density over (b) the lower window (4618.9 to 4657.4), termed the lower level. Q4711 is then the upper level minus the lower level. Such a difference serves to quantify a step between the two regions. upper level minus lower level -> -0.10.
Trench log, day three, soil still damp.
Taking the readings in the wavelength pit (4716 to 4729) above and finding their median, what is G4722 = 6.16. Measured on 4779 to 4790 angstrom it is 6.04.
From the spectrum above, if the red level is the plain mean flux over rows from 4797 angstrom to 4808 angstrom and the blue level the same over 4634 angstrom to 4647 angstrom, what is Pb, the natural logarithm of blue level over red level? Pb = -0.11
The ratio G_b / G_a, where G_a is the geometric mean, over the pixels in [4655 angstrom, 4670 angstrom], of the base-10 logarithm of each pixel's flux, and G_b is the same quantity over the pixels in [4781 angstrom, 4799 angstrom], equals 1.05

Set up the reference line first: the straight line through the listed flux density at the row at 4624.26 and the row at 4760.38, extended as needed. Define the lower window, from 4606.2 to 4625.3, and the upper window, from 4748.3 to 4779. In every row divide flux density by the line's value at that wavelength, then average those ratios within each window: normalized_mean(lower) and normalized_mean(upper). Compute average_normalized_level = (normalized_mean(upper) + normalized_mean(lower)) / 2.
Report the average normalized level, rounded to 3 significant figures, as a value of 1.03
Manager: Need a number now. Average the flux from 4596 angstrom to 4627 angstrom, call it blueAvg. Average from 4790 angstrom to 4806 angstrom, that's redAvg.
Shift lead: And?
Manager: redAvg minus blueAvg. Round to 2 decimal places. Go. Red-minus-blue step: 0.23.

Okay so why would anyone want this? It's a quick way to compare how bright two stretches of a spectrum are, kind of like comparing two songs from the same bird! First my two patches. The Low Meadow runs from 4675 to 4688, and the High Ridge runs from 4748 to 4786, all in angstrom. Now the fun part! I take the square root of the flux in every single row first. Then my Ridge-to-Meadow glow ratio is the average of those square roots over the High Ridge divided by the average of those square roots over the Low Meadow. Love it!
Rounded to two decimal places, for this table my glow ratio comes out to 1.04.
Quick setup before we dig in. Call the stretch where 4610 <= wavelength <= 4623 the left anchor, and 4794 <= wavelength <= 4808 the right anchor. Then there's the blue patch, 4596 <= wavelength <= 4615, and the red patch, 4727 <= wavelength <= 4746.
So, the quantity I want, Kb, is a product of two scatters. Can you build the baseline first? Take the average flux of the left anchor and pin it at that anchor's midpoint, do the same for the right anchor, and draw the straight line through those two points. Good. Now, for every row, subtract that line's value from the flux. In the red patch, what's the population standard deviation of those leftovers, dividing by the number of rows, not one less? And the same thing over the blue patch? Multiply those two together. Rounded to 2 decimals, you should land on 0.05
